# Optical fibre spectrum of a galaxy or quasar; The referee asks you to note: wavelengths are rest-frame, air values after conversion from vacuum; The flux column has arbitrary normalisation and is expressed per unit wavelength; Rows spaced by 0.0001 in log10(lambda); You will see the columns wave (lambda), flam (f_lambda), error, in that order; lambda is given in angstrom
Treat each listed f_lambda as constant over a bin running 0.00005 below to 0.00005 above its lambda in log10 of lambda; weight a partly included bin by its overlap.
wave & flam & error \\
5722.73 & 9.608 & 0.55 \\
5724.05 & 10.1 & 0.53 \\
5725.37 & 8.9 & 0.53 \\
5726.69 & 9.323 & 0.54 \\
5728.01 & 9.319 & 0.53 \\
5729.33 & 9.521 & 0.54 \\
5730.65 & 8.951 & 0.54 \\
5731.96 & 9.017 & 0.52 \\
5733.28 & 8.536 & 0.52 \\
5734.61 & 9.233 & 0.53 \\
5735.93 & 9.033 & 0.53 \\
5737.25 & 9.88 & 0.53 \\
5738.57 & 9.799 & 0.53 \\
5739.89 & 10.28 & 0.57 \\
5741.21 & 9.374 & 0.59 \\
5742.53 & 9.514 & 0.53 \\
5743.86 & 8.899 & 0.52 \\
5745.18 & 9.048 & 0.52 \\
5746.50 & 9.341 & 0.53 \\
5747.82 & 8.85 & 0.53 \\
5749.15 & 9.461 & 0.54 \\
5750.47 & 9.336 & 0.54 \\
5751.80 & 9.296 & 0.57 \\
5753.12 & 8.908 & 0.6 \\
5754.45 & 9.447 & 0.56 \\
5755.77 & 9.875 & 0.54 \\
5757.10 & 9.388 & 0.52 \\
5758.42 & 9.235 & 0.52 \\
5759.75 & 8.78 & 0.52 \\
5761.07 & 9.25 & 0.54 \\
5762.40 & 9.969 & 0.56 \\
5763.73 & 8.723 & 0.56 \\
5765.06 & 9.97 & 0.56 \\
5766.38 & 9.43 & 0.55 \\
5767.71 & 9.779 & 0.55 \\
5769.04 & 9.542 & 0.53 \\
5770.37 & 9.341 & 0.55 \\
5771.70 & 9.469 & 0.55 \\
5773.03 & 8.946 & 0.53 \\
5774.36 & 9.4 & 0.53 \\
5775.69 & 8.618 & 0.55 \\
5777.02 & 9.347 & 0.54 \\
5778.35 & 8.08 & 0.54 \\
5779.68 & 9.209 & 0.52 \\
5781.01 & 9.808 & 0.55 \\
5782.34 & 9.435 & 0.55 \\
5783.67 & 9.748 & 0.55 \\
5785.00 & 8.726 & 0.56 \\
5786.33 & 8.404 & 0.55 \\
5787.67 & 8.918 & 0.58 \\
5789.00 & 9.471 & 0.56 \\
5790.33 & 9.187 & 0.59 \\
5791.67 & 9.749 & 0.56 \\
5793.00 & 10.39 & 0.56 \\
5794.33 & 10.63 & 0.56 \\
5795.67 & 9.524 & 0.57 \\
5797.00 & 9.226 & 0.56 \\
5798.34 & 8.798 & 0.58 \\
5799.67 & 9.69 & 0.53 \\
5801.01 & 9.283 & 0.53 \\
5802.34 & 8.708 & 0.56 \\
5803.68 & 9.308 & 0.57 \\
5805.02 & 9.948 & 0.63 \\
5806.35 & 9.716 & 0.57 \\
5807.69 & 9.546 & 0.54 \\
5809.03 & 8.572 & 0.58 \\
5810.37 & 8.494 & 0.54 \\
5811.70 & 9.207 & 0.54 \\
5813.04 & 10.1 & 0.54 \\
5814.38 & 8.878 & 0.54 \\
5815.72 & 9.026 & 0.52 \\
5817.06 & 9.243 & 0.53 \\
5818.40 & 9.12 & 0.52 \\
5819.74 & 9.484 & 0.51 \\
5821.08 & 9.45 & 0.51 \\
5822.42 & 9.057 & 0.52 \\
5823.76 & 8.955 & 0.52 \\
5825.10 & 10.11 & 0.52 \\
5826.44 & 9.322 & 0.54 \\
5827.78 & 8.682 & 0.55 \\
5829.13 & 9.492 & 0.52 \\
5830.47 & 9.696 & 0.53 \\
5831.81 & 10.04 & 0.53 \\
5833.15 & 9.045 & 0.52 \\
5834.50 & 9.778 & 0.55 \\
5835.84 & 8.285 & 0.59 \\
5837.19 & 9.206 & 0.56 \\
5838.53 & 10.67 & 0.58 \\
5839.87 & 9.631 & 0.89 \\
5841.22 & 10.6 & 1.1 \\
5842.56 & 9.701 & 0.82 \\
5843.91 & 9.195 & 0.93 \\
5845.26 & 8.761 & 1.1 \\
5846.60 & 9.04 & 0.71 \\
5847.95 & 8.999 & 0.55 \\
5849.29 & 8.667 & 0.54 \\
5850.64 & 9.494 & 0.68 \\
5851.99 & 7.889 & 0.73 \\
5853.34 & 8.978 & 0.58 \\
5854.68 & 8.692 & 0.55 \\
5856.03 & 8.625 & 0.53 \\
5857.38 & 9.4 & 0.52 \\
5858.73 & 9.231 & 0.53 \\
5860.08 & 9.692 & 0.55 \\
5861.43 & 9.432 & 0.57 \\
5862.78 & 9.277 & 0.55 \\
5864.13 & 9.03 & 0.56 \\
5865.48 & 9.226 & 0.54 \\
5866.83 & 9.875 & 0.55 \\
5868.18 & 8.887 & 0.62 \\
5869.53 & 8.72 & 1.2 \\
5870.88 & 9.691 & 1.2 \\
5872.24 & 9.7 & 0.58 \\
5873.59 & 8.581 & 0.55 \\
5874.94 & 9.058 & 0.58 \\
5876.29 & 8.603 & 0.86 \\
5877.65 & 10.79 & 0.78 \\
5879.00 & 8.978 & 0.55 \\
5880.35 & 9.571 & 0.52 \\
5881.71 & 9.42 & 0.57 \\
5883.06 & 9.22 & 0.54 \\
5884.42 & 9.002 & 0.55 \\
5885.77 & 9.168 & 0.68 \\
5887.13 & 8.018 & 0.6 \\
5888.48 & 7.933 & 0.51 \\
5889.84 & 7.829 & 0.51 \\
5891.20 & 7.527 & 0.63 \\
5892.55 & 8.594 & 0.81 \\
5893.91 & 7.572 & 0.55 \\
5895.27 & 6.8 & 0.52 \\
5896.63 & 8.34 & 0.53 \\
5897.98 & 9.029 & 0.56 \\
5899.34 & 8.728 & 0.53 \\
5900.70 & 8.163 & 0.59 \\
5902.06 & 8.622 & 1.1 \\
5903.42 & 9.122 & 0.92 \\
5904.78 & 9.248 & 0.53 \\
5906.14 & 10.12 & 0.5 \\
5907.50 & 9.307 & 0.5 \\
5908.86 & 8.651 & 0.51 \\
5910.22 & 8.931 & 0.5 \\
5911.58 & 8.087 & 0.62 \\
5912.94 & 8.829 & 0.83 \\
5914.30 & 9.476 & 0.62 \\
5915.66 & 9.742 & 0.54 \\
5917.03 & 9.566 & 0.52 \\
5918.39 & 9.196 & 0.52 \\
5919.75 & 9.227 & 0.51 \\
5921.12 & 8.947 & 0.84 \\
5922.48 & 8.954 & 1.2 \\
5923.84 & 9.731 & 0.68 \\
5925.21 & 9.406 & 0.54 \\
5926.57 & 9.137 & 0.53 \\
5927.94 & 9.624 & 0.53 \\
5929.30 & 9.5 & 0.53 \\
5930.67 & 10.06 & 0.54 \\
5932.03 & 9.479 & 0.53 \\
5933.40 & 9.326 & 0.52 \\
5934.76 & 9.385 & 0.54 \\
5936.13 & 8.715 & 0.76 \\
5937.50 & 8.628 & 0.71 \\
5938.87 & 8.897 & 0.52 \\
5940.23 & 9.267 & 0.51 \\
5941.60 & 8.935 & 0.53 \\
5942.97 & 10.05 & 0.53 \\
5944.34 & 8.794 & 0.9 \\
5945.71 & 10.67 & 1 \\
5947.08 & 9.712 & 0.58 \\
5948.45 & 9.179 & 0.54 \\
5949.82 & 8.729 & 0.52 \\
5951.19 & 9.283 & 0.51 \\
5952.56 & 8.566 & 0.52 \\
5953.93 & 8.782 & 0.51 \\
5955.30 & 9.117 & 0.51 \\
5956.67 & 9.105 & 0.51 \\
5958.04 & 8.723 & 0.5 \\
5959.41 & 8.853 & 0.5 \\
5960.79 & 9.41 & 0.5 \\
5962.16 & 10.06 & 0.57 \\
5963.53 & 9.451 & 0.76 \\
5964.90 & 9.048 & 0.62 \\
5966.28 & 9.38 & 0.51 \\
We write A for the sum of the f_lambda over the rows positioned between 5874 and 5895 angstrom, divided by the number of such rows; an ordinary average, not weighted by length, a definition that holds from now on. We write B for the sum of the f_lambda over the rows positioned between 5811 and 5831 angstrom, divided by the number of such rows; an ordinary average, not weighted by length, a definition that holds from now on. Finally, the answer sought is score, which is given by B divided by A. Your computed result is 1.07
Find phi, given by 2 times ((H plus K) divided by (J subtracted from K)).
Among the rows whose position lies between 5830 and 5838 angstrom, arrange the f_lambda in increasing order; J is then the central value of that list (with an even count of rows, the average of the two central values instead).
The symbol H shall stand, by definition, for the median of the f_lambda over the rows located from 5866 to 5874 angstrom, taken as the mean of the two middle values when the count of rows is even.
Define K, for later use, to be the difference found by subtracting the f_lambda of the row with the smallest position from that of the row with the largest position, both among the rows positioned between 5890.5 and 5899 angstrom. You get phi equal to -2.7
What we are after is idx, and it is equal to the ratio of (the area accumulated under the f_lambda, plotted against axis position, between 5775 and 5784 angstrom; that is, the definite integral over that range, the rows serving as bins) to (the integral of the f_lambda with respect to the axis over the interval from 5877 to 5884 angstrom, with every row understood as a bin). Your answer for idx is 1.23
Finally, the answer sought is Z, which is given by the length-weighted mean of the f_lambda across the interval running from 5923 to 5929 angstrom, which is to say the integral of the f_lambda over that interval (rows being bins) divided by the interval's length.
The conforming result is 9.47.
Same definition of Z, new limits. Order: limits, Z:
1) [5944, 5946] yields 9.70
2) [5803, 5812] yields 9.26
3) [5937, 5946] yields 9.27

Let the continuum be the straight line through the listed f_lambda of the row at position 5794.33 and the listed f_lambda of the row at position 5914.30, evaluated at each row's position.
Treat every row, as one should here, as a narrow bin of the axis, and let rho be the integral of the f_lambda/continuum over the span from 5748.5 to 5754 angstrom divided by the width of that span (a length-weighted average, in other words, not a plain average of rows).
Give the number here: 0.84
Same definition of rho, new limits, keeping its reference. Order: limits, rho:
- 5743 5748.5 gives 0.81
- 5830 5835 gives 0.94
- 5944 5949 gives 1.05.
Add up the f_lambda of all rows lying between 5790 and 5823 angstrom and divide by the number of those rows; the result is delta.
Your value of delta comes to 9.37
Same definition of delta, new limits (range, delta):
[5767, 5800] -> 9.34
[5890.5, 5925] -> 8.82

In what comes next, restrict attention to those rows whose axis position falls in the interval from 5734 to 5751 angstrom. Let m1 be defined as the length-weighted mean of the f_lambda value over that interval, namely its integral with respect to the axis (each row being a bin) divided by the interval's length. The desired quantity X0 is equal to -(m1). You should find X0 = -9.39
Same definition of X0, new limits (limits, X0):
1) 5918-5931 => -9.36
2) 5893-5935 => -9.04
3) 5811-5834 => -9.35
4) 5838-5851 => -9.46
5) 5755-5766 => -9.41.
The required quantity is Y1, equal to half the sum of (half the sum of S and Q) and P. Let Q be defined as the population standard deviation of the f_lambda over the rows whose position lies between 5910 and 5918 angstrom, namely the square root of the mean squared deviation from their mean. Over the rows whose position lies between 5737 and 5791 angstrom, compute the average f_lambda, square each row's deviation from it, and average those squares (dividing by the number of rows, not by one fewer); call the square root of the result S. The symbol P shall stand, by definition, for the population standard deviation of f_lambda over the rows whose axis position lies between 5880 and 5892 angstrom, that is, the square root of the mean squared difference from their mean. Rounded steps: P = 0.75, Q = 0.56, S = 0.45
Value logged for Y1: 0.63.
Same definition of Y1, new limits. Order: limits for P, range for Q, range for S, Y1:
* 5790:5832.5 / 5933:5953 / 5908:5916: 0.53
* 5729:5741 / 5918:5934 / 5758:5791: 0.46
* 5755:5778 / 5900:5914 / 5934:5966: 0.47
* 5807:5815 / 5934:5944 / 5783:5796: 0.56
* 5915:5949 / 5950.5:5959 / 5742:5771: 0.38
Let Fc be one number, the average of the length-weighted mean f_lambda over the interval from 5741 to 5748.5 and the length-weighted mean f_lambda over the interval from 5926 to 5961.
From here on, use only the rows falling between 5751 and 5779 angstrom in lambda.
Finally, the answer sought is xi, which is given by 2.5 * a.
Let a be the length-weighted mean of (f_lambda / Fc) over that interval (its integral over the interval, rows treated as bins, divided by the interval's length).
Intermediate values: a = 1.01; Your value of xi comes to 2.52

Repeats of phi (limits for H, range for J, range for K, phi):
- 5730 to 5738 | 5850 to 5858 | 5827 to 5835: -2.6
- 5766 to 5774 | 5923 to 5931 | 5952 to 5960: -2.1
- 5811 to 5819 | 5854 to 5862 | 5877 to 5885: -1.3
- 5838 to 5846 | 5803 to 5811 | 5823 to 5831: -2.4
